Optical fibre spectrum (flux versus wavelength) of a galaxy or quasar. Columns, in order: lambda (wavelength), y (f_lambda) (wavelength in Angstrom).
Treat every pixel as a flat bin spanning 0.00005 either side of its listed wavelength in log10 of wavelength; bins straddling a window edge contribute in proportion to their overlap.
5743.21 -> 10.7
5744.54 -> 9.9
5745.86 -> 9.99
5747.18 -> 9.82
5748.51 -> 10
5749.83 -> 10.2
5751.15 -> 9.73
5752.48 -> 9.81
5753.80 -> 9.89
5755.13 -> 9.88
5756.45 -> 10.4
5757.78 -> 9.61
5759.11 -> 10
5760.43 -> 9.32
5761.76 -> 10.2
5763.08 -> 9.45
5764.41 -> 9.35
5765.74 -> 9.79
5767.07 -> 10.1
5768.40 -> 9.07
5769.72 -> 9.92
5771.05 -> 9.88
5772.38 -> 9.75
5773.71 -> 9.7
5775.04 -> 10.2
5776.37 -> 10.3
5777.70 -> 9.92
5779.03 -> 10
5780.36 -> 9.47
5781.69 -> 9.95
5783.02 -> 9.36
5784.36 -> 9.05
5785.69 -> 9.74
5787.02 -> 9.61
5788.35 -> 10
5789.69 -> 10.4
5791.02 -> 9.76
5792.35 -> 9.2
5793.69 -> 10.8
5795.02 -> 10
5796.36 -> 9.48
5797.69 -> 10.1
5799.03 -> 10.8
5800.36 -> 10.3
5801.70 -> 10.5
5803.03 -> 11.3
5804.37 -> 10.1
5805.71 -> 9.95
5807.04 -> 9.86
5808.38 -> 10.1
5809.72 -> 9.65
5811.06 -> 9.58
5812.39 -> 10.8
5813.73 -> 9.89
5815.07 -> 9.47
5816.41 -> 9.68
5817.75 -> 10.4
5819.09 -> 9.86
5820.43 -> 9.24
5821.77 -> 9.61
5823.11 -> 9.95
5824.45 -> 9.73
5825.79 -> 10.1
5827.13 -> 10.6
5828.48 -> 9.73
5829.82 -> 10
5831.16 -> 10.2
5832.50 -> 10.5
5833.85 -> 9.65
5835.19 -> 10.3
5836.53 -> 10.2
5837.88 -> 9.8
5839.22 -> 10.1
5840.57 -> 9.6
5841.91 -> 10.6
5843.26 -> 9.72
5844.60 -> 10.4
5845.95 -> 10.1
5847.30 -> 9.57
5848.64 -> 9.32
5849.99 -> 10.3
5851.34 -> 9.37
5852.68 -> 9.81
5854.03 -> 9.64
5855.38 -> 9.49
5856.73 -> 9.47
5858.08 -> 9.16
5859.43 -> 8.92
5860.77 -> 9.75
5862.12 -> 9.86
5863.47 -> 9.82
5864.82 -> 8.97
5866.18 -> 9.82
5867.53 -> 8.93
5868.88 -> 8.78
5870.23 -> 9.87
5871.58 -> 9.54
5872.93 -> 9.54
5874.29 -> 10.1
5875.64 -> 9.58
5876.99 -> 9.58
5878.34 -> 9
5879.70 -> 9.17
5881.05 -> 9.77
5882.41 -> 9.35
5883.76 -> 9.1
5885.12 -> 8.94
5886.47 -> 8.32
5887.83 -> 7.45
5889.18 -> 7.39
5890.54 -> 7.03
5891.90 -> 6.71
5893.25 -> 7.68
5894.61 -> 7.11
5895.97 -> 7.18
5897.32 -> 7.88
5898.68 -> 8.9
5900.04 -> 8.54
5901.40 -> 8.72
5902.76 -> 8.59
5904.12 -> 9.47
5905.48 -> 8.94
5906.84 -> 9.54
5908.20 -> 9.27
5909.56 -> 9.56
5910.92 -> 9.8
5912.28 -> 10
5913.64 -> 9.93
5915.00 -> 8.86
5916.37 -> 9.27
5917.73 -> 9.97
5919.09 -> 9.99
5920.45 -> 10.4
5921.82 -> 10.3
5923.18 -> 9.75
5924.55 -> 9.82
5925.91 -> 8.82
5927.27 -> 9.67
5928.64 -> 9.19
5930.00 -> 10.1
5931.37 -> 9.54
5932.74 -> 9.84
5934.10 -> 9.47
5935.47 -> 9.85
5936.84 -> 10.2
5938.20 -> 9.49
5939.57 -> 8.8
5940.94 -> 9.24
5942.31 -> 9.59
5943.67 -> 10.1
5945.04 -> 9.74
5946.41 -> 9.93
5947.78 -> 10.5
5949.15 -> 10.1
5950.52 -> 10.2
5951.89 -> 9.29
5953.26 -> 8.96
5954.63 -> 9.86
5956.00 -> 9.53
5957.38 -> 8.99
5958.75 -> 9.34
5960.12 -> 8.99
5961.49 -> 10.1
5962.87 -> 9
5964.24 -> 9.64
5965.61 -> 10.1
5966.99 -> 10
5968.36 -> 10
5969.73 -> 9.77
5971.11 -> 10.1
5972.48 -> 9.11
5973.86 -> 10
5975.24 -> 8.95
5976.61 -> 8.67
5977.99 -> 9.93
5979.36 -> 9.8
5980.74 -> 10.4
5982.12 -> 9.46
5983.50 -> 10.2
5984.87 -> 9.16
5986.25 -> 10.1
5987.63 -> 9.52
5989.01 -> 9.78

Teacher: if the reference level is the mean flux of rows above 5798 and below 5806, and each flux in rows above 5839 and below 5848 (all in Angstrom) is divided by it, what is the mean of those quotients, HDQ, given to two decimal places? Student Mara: 0.95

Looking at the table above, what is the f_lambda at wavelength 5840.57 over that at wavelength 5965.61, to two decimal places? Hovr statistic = 0.95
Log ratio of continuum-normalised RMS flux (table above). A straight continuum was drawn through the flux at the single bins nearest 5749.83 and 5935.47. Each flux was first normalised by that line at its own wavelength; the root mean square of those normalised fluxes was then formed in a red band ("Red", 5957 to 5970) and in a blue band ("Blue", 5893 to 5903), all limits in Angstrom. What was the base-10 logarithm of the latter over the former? -0.08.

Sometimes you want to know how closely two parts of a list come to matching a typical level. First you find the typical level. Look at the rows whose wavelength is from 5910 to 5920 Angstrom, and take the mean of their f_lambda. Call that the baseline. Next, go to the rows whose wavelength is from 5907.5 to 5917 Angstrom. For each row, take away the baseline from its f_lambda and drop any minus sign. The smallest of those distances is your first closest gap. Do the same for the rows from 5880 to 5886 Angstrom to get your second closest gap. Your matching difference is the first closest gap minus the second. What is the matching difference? 0.03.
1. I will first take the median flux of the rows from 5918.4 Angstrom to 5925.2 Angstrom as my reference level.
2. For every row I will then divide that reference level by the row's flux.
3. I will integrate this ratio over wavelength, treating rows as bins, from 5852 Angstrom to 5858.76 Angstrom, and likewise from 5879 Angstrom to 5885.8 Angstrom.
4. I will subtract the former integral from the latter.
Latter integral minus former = 0.23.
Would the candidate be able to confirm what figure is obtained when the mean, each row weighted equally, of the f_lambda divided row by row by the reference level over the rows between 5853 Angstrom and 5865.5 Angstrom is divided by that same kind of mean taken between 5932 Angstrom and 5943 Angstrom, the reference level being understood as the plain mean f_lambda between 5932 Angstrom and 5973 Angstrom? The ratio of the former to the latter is 0.989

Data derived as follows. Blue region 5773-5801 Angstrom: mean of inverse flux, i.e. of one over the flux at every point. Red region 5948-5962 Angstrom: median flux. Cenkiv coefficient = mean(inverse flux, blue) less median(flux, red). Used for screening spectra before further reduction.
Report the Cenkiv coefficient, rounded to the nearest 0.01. -9.33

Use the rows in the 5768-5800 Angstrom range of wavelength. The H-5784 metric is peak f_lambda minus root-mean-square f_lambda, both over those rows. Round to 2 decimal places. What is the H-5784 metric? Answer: 0.94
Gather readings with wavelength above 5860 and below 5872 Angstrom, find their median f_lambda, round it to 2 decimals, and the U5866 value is 9.75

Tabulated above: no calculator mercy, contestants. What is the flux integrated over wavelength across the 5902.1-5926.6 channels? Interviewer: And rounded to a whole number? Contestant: 235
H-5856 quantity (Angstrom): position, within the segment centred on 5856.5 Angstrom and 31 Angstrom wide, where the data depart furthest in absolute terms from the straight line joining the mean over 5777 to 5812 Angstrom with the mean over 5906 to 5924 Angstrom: 5868.88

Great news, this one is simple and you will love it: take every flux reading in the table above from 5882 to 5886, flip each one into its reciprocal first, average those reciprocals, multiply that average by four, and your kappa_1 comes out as 0.44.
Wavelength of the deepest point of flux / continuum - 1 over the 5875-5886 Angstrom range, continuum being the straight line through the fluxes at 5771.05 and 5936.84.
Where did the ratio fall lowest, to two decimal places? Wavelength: 5885.12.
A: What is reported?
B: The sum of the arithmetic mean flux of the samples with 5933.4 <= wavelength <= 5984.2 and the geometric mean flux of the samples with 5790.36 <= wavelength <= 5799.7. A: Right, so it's 19.7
